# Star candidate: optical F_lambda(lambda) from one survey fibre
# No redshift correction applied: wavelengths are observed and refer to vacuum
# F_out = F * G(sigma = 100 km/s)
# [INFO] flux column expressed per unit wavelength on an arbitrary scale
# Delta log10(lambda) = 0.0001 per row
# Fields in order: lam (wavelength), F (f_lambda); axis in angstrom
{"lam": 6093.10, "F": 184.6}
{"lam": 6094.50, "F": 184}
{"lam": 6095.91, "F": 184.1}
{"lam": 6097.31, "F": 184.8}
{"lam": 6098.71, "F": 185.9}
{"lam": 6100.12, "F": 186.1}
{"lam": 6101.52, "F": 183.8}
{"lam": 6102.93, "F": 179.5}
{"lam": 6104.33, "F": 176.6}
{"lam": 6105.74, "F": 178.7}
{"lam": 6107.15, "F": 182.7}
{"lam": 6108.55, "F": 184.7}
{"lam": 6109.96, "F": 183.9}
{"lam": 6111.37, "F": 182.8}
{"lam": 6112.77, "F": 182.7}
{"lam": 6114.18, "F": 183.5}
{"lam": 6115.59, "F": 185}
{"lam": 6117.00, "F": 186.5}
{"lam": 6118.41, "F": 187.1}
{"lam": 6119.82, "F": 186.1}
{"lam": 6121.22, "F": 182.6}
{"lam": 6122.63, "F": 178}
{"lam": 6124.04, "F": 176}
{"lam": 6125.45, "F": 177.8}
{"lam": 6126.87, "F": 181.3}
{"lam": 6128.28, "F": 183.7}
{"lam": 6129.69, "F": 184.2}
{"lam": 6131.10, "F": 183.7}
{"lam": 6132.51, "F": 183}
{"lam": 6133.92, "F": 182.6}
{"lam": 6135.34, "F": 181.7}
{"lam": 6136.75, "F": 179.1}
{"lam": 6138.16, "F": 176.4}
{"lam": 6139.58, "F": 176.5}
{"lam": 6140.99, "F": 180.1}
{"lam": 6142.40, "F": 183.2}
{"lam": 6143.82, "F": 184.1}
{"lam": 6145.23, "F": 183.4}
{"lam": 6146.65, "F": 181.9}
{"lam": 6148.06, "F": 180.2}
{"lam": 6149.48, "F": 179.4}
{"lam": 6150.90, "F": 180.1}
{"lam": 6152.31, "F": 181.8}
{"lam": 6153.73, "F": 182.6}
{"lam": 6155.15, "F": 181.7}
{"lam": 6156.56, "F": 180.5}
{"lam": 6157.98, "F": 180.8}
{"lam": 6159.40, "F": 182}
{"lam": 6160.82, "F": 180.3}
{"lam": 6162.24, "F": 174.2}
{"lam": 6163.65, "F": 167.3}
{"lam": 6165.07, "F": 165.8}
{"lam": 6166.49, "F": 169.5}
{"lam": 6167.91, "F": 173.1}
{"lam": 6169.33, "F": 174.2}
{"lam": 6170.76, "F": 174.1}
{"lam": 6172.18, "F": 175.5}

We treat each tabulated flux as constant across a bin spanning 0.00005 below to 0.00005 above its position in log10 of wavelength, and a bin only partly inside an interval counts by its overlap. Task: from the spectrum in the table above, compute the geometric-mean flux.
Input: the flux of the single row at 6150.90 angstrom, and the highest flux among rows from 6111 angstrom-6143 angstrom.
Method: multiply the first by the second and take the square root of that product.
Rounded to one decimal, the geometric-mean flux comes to 183.6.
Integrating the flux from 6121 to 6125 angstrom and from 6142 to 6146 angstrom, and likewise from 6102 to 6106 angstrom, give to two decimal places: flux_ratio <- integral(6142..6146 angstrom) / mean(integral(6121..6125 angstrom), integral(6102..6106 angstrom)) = 1.03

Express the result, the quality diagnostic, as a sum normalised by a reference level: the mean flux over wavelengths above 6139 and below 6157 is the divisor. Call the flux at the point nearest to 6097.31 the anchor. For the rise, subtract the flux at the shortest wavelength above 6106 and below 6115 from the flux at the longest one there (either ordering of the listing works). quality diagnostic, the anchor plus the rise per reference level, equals 1.02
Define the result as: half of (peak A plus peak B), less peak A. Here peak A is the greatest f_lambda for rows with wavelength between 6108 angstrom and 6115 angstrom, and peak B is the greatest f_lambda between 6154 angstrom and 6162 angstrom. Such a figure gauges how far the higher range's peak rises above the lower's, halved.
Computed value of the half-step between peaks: -1.35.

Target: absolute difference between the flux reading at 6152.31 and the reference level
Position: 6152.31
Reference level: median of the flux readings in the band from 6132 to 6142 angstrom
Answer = 1.7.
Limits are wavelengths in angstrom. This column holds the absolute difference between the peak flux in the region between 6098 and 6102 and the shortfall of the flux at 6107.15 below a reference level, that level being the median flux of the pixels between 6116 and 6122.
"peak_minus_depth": 182.5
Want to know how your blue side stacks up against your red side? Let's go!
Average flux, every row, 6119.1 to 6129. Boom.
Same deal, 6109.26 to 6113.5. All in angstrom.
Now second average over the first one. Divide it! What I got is 1.013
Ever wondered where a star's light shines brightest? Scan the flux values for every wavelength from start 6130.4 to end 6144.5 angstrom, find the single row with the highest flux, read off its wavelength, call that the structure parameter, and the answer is 6143.82 angstrom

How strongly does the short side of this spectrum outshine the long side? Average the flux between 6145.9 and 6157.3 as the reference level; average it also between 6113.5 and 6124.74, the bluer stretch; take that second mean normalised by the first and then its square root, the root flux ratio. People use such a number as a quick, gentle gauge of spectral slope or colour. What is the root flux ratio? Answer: 1.006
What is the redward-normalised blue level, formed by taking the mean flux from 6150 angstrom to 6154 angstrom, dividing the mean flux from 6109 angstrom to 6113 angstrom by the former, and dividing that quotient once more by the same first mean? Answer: 0.0056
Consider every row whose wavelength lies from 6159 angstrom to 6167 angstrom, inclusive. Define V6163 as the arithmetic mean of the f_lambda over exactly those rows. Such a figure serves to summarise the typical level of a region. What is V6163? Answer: 173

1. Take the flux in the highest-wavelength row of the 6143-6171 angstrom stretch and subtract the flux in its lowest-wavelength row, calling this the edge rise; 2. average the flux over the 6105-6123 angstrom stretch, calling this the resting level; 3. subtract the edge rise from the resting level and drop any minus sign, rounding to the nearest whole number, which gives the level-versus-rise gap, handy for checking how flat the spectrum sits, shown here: 193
